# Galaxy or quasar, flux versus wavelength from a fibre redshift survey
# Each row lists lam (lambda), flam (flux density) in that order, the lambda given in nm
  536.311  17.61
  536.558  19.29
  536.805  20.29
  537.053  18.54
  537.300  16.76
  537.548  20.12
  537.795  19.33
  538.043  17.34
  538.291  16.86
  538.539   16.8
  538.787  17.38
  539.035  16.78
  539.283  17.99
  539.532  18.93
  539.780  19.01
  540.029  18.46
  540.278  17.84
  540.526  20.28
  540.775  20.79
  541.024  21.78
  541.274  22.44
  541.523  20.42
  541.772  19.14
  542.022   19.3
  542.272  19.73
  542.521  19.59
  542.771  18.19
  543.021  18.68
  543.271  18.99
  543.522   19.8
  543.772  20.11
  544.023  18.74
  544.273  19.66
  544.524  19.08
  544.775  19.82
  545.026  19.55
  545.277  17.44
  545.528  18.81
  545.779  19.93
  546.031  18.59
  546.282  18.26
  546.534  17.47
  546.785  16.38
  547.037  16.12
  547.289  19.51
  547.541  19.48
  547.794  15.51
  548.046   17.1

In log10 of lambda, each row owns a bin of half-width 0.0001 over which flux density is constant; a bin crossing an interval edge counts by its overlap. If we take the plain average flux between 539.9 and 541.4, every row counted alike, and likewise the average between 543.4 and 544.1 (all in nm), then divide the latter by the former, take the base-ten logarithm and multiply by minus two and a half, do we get 0.04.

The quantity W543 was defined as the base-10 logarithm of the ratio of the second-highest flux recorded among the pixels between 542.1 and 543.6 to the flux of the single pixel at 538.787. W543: 0.06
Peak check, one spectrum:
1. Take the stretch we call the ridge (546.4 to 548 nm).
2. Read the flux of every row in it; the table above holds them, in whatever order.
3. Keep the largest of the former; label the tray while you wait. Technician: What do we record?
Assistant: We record 19.51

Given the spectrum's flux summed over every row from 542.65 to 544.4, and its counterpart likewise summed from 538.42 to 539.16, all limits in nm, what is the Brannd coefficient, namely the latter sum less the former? -83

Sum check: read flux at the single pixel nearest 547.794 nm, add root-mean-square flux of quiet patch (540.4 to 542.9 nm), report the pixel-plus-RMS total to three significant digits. 35.7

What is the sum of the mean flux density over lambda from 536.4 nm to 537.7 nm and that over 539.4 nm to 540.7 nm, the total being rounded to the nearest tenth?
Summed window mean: 37.9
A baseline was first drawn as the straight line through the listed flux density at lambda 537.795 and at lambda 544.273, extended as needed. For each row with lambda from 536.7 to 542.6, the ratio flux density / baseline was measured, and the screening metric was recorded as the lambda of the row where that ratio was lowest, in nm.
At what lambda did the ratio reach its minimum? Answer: 539.035 nm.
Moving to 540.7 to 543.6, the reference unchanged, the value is 542.771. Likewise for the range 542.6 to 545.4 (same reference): 545.277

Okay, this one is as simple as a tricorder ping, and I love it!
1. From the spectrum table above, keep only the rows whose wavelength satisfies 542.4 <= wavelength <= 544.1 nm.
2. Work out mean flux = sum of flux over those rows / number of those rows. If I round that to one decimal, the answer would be 19.2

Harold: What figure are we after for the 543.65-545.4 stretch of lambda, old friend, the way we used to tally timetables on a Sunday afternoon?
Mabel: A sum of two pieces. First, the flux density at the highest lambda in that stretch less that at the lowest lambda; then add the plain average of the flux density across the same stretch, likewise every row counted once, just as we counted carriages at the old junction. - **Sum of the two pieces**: 16.5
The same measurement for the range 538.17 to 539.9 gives 19.8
